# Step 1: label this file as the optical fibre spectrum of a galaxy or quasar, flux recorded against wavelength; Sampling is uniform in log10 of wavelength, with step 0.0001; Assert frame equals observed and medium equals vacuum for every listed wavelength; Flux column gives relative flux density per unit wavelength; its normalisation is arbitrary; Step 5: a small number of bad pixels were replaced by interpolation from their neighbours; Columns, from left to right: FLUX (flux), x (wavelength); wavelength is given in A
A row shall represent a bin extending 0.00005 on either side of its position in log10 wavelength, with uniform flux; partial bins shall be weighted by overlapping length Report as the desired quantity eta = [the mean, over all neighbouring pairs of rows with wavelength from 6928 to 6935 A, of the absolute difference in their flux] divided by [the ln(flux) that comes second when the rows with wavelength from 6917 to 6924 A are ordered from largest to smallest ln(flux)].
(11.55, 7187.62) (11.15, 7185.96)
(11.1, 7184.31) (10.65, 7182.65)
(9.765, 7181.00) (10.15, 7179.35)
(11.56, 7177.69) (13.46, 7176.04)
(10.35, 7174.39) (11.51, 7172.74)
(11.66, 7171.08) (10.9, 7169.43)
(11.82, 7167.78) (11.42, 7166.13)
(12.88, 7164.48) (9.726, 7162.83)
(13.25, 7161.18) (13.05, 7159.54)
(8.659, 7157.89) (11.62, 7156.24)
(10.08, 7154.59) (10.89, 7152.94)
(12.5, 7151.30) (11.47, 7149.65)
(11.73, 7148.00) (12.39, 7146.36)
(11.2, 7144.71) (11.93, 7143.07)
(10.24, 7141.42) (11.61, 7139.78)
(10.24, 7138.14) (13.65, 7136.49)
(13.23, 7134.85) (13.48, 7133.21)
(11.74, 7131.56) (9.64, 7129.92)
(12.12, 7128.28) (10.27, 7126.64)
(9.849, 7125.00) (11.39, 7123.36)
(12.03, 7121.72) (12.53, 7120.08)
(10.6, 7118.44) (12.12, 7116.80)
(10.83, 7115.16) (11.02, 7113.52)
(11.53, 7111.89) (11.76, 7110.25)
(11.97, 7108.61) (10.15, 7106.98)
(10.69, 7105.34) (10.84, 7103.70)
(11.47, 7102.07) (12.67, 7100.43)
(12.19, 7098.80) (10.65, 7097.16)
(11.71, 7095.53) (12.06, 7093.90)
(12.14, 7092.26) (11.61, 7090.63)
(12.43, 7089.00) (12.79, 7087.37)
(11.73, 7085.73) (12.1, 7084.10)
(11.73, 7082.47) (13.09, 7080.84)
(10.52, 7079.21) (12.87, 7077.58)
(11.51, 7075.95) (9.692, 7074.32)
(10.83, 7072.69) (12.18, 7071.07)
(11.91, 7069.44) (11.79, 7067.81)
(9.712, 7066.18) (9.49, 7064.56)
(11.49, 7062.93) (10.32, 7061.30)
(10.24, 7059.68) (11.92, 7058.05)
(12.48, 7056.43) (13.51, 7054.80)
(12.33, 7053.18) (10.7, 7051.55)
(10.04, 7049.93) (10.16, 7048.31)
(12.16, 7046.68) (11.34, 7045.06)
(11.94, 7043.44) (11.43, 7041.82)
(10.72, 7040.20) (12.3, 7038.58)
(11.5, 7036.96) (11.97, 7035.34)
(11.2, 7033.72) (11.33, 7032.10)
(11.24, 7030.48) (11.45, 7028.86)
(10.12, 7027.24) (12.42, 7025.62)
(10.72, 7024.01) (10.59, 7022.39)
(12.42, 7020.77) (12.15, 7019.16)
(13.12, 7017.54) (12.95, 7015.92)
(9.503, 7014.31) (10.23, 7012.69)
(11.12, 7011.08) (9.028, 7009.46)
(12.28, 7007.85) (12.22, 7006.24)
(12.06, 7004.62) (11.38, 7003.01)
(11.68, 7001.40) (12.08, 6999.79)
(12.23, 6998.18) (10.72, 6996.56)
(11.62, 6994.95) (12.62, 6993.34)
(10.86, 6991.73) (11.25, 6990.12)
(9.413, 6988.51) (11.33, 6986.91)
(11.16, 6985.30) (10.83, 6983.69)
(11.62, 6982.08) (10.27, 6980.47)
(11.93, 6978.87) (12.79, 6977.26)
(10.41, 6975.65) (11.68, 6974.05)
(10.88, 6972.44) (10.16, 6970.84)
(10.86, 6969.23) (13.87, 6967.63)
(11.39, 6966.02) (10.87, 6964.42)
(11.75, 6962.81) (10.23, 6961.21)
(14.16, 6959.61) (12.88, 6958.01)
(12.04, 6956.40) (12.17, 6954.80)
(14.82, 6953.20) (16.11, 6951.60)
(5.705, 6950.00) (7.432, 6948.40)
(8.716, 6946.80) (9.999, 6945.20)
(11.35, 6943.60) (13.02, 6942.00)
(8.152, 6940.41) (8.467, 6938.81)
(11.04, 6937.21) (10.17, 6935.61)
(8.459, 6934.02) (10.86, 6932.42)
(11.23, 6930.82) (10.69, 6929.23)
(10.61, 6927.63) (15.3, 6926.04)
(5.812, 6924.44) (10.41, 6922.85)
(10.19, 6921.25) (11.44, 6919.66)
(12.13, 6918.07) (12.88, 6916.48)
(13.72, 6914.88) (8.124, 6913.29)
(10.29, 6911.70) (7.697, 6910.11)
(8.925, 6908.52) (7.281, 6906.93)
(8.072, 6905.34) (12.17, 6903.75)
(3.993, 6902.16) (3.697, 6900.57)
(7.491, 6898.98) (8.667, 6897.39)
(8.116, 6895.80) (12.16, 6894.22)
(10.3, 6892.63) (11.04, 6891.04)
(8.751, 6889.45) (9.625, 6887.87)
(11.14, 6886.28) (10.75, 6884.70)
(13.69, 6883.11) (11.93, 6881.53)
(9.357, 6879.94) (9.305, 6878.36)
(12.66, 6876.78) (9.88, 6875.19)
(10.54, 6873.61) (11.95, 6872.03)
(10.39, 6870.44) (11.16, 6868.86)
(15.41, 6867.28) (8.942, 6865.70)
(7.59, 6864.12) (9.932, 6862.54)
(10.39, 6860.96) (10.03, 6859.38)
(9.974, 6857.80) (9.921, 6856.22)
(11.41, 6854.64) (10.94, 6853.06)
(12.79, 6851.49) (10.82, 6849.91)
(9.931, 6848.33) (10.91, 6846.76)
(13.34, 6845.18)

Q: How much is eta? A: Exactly 0.5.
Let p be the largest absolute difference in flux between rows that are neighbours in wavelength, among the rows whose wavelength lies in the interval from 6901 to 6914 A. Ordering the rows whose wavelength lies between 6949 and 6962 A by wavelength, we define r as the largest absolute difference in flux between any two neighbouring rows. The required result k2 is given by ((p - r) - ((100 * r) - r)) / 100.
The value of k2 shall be -10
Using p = 8.18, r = 10.4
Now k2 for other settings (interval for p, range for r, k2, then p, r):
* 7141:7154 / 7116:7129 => -2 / 1.69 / 1.9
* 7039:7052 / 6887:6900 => -4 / 2.00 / 4.0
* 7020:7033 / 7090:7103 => -2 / 2.30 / 1.5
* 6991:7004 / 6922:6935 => -9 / 1.76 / 9.5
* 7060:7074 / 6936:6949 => -5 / 2.08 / 4.9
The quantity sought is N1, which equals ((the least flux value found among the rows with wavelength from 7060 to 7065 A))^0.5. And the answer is 3.08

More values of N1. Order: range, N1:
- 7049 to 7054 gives 3.17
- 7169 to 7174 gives 3.30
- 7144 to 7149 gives 3.35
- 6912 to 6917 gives 2.85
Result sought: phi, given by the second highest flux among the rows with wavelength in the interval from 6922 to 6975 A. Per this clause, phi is 15.3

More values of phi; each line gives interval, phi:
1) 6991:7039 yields 12.95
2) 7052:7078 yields 12.87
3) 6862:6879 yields 12.66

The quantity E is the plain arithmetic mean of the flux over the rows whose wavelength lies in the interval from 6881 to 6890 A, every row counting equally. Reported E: 11.0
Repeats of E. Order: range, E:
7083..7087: 11.9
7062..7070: 10.9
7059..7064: 10.7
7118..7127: 11.1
